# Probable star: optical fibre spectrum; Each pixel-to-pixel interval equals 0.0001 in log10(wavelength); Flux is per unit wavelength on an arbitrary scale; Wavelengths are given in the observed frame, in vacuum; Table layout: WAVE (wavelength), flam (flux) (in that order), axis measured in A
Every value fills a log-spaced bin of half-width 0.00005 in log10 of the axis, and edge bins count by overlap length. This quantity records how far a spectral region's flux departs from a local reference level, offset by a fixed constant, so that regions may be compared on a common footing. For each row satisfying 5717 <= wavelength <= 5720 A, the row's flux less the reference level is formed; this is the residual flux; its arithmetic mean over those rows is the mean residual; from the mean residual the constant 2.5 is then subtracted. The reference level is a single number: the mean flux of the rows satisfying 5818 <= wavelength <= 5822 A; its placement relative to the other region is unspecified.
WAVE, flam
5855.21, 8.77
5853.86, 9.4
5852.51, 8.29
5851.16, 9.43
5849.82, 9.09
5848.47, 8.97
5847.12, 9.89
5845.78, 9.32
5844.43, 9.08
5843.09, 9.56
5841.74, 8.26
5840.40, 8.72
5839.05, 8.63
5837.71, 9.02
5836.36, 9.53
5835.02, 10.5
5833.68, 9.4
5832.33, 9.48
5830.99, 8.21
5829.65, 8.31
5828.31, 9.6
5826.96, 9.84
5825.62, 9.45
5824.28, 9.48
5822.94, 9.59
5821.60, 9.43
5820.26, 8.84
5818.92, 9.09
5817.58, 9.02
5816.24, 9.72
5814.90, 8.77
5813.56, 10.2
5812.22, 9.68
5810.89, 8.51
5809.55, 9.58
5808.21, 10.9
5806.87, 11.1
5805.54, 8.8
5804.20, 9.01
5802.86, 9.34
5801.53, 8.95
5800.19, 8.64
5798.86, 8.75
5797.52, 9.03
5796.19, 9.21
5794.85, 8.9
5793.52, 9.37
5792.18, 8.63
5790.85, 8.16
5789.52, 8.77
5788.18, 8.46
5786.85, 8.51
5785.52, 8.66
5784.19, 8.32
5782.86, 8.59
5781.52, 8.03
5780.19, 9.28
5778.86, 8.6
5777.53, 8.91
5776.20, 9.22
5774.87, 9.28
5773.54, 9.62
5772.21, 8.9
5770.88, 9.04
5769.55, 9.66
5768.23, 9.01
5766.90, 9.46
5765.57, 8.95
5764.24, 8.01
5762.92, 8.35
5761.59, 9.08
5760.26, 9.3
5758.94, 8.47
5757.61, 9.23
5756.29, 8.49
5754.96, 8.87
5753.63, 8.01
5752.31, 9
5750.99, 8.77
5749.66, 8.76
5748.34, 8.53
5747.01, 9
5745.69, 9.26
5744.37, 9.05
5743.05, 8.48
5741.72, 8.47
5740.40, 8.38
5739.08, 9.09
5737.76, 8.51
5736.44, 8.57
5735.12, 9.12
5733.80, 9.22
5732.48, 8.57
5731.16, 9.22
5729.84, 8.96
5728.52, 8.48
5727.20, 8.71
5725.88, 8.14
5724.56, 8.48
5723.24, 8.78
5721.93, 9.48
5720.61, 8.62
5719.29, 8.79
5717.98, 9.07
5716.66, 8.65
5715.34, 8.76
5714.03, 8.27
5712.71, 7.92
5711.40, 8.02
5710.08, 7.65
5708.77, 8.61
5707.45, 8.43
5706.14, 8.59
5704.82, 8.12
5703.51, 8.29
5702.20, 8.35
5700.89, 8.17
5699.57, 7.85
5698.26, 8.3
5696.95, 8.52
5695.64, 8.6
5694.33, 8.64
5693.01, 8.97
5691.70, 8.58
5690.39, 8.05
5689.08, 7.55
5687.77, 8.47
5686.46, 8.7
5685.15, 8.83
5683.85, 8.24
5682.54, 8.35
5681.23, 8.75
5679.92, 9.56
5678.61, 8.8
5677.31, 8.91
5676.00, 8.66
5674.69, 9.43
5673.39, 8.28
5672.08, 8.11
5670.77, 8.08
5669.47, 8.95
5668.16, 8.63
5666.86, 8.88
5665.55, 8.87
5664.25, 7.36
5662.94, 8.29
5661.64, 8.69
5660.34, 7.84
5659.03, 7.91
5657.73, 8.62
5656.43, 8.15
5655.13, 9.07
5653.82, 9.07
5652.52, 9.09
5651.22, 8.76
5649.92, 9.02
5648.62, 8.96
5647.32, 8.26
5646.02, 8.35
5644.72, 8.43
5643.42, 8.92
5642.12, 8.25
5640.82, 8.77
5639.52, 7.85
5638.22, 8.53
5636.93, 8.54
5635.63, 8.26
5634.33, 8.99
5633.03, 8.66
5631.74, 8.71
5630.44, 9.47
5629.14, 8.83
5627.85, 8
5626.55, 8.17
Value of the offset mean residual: -2.7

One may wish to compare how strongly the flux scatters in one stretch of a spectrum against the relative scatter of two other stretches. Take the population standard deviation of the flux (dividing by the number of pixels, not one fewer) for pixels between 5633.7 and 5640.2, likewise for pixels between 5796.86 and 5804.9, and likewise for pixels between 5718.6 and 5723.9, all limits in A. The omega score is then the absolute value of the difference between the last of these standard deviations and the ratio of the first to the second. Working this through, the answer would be 1.3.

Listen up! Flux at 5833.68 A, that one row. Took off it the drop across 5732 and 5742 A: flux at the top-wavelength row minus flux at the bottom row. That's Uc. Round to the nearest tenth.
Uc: 9.5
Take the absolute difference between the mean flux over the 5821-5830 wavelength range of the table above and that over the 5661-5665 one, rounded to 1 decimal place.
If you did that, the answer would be 1.3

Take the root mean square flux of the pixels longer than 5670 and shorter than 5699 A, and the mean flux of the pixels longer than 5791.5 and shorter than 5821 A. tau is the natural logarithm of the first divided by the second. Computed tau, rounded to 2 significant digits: -0.079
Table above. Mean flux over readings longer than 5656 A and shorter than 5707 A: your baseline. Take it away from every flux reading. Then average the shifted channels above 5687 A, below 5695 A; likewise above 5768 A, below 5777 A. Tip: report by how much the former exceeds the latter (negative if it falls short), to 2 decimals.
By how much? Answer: -0.87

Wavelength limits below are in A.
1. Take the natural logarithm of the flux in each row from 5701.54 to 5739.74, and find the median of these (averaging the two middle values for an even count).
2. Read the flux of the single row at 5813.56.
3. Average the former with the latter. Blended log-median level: 6.2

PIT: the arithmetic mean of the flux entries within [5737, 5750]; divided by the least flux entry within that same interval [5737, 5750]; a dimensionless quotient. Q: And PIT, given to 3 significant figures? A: 1.04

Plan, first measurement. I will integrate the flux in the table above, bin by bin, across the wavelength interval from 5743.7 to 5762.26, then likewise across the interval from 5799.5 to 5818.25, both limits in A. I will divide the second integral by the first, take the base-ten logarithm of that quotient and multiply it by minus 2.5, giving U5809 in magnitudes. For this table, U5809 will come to -0.082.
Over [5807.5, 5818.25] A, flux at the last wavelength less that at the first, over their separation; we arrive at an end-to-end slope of -0.20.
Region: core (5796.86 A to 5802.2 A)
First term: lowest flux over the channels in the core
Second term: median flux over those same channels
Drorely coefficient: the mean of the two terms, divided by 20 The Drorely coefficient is 0.437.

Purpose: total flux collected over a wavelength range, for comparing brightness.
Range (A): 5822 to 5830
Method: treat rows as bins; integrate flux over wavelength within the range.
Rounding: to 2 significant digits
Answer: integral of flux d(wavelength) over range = 75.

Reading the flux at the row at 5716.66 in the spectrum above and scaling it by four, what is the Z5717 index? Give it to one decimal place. 34.6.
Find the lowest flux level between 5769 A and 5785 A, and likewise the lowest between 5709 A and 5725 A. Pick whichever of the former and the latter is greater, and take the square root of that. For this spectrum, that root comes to 2.83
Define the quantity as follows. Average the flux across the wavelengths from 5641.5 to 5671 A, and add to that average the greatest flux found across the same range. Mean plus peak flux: 17.6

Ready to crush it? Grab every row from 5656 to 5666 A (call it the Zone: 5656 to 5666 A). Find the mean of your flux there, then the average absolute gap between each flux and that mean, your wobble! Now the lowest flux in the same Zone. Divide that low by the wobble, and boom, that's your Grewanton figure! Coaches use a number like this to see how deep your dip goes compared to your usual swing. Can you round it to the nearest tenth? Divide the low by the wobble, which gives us 18.3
